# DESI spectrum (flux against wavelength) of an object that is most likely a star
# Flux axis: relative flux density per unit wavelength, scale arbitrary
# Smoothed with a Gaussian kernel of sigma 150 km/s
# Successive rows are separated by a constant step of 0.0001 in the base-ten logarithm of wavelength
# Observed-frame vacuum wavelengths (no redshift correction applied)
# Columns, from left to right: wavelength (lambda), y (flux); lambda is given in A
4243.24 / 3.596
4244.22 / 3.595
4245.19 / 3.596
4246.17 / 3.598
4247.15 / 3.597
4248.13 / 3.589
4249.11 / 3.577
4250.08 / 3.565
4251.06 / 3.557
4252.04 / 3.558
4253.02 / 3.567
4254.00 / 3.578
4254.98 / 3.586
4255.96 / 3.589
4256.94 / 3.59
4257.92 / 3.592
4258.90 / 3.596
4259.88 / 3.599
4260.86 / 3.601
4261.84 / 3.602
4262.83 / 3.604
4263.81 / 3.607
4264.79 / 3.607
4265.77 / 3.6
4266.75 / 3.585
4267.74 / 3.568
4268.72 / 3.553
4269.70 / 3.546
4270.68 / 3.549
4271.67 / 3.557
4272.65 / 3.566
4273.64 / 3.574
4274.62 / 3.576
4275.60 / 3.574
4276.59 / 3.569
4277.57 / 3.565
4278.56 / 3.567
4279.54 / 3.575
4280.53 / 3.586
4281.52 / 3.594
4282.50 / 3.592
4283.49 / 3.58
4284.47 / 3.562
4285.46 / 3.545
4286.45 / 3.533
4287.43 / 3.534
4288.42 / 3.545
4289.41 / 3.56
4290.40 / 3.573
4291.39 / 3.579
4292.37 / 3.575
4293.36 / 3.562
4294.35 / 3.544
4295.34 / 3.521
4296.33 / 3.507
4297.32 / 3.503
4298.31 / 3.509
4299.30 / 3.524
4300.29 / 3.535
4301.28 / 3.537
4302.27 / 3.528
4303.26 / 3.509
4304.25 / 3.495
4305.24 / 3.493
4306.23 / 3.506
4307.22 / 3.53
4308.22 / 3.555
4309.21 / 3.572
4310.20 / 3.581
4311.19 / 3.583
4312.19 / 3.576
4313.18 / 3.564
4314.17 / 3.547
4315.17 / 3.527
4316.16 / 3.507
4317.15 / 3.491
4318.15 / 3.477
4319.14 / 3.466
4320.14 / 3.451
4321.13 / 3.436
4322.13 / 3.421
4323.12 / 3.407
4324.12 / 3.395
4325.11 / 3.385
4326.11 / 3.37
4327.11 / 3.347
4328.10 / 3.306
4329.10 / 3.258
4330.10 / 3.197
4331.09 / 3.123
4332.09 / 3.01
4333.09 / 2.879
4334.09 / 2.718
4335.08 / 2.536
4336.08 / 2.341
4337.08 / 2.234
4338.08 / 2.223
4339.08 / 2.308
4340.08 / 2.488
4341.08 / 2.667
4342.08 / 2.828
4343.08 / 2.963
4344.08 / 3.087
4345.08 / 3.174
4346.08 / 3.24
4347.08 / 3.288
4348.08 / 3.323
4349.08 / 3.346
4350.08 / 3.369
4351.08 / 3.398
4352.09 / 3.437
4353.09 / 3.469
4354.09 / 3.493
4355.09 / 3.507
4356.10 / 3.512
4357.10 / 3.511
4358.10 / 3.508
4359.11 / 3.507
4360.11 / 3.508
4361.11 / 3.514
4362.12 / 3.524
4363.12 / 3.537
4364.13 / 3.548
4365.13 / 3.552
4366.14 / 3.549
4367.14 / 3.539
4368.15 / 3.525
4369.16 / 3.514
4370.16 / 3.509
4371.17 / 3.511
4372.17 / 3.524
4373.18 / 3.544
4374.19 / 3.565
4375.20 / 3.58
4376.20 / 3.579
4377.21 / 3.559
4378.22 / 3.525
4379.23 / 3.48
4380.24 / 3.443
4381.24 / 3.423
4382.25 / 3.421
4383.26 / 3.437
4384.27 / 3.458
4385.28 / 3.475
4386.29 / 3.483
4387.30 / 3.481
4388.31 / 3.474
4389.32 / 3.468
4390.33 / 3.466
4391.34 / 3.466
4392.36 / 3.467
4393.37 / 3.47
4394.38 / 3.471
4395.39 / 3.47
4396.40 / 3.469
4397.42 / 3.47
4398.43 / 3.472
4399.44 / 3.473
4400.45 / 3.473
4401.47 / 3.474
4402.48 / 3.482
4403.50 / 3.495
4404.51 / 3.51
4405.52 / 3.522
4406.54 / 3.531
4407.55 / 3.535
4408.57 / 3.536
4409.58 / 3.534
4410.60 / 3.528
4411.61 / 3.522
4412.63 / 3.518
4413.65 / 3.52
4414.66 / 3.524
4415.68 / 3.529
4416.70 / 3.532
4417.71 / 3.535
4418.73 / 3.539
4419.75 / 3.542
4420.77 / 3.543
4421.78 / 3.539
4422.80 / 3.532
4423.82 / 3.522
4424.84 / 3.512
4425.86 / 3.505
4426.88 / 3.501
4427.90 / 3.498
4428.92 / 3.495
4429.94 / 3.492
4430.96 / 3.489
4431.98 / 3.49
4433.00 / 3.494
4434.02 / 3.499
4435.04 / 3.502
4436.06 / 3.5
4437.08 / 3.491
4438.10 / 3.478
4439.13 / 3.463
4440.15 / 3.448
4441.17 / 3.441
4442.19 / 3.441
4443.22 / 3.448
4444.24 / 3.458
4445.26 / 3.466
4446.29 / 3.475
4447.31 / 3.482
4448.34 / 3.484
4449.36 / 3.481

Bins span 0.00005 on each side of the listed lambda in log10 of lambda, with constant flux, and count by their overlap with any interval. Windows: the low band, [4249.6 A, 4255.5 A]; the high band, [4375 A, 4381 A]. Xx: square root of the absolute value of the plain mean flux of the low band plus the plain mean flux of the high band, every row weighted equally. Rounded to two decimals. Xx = 2.66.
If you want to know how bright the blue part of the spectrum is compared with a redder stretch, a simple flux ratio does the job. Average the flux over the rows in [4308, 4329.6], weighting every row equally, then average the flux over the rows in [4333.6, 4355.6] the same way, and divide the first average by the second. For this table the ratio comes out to 1.16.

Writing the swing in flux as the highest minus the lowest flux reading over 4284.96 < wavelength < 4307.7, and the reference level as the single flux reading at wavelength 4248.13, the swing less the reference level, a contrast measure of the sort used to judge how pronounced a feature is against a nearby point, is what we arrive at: -3.50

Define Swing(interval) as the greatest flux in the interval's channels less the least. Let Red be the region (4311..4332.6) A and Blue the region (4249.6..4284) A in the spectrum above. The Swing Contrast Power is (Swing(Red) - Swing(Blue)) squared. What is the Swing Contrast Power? 0.3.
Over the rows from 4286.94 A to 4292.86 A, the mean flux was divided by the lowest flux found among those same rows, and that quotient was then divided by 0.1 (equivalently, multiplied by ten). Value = 10.08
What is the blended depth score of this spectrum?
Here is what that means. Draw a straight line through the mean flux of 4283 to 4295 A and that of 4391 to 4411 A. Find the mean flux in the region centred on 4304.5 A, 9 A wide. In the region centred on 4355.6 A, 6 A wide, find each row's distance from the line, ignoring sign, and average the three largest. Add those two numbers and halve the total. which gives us 1.78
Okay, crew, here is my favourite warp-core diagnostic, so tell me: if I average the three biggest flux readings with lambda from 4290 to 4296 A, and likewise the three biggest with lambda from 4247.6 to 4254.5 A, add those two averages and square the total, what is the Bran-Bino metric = 51.2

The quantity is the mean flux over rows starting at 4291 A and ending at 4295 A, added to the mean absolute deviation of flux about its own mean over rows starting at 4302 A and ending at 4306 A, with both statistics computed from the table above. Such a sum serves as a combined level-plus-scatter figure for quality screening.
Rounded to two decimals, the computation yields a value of 3.58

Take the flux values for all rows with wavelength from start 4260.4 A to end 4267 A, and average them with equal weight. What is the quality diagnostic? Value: 3.60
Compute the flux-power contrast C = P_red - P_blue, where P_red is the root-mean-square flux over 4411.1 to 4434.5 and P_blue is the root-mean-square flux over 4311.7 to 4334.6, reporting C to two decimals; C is 0.17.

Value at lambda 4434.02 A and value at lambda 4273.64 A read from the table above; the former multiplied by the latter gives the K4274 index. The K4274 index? 12.5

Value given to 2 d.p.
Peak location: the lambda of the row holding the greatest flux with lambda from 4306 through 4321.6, 4311.19 A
